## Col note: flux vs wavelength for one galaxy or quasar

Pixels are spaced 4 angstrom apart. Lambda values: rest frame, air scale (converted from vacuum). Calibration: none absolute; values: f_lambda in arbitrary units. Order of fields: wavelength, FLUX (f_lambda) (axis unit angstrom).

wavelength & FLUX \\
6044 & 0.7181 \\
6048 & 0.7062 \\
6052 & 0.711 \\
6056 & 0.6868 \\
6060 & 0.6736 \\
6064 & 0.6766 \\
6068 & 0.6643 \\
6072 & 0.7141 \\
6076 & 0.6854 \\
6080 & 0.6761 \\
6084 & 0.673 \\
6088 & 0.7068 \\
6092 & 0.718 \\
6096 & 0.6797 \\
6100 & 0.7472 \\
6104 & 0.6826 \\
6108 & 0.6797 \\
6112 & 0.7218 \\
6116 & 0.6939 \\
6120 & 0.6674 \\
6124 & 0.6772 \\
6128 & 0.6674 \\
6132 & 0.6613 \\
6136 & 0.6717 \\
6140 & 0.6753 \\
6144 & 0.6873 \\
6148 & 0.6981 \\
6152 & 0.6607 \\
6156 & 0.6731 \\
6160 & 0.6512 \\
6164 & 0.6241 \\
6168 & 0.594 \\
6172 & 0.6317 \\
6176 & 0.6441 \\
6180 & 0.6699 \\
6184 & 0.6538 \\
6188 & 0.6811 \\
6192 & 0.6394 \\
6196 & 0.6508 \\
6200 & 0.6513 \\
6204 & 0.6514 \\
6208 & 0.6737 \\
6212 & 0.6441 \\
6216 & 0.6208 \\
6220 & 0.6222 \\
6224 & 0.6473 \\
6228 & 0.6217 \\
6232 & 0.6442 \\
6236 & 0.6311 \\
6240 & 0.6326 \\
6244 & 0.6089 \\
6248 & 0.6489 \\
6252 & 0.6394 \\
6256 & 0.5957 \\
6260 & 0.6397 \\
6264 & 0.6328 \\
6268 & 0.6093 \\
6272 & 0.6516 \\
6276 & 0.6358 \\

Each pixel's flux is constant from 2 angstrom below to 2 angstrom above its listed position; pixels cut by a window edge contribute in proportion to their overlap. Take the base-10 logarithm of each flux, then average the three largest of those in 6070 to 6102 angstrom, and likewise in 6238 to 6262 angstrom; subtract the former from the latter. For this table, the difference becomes -0.053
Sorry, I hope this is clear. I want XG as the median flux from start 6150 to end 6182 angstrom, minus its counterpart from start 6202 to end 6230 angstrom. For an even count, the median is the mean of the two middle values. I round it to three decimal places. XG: 0.004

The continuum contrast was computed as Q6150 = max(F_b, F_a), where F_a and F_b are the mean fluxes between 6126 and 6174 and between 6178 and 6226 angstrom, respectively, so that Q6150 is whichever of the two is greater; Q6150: 0.658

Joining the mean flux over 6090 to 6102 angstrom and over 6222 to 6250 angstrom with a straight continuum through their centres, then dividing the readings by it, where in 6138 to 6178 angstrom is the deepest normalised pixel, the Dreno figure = 6168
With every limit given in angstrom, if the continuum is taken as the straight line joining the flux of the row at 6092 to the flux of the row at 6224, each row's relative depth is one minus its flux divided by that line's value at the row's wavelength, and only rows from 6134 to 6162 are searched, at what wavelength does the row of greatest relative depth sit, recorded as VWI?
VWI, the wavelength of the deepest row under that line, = 6160 angstrom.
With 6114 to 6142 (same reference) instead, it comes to 6120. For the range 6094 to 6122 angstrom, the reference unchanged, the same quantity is 6120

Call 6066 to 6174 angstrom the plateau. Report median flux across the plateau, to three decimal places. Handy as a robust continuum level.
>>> 0.676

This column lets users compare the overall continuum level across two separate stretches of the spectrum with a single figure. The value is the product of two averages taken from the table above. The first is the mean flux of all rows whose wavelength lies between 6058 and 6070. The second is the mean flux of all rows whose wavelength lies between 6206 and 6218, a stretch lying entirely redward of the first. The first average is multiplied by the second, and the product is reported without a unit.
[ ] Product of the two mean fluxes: 0.434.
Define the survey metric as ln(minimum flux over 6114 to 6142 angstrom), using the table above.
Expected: -0.41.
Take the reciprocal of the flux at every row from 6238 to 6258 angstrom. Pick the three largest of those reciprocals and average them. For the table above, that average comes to 1.63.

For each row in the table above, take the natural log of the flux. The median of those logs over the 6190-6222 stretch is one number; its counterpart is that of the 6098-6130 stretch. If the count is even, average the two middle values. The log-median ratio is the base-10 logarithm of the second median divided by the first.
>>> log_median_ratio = -0.054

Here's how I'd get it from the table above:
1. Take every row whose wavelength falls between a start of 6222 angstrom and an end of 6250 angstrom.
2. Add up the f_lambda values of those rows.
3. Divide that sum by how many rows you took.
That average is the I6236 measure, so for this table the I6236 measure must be 0.634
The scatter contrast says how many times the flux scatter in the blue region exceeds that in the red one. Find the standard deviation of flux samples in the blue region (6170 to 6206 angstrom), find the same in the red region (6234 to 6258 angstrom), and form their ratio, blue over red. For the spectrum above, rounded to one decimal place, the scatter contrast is 0.8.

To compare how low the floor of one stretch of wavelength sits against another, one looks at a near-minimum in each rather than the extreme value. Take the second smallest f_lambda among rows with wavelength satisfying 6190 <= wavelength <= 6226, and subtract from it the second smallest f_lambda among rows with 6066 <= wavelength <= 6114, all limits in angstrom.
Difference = -0.051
